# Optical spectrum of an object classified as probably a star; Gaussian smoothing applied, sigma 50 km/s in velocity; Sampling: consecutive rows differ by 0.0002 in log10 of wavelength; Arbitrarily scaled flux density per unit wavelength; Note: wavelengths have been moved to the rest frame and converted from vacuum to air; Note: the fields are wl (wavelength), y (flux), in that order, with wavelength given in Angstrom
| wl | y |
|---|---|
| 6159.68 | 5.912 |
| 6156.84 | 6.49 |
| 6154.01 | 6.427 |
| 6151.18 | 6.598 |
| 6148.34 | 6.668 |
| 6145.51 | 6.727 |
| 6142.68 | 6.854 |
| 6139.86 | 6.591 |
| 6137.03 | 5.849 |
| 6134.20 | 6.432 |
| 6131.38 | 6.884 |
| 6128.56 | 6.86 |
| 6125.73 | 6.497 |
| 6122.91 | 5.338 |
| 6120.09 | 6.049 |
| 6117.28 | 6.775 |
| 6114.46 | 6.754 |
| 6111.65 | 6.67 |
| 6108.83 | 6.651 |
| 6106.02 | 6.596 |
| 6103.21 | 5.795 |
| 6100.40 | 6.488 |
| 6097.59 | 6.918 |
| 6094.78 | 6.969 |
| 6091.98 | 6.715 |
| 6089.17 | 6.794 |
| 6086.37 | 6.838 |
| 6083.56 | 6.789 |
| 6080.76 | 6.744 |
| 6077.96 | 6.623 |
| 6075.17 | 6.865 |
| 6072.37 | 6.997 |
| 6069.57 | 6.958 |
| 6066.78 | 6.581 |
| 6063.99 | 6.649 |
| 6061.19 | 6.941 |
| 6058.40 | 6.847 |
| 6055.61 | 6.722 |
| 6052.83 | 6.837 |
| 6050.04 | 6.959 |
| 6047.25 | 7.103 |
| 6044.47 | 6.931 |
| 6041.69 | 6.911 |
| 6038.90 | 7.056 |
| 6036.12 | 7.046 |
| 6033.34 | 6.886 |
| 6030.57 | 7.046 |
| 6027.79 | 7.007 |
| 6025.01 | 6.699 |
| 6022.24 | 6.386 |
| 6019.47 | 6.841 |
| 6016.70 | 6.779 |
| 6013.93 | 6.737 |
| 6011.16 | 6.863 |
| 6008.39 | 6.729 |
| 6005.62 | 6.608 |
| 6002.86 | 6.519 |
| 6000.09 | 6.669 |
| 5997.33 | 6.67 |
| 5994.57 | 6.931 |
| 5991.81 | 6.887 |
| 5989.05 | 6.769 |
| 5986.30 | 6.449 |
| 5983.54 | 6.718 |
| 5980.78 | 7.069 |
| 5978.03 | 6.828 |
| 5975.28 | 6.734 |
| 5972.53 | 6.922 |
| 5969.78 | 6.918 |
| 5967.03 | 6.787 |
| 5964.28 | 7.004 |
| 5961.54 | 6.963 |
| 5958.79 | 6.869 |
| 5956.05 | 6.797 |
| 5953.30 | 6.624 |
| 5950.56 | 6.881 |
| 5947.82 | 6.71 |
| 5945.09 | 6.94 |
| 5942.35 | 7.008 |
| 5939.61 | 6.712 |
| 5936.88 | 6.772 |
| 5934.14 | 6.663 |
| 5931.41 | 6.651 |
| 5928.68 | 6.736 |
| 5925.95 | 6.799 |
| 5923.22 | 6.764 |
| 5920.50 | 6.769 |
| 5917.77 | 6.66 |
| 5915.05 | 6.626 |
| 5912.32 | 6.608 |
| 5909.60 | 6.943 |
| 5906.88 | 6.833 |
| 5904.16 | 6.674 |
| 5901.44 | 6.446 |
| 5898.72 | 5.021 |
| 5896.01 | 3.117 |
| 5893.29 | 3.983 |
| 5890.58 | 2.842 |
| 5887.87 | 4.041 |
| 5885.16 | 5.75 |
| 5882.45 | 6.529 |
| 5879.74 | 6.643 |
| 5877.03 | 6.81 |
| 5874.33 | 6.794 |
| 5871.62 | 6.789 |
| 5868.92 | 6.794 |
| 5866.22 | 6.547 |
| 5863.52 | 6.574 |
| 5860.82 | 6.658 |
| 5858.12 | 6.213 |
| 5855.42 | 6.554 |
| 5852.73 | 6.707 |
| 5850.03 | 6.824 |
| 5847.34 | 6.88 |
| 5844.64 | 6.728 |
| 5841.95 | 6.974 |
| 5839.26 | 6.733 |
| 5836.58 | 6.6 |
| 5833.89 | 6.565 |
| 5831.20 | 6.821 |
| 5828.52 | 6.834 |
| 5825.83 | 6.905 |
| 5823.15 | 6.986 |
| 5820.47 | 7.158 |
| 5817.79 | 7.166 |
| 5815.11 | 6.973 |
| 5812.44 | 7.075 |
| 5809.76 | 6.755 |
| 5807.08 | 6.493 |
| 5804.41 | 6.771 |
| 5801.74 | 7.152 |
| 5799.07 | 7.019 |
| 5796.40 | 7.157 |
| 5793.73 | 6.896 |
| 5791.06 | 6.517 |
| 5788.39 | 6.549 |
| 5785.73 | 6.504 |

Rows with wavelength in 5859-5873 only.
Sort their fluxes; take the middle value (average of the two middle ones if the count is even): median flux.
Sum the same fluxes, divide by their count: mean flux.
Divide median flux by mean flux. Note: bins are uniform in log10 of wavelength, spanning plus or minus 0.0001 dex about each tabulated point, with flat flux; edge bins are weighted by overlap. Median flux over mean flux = 1.00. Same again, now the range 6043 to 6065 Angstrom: 1.00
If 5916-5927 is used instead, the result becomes 1.00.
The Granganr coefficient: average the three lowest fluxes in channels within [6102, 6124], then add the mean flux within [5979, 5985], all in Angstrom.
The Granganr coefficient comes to 12.6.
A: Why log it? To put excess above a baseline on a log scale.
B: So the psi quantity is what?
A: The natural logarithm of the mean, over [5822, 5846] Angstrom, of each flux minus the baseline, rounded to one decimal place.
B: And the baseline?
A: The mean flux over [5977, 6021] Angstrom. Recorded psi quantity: -3.2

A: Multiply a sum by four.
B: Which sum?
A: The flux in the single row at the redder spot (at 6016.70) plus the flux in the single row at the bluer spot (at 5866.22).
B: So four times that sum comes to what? 53.3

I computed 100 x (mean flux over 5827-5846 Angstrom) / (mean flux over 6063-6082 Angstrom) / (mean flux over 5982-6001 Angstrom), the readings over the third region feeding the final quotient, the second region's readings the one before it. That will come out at 14.8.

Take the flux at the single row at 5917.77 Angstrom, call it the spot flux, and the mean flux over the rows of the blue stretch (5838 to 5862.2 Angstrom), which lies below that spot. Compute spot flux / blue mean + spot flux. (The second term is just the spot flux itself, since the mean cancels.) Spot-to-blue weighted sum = 7.7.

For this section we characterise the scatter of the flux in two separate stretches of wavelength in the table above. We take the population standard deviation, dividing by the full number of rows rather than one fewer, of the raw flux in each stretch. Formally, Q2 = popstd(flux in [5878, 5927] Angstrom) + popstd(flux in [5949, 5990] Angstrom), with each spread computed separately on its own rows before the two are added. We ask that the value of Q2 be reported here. 1.5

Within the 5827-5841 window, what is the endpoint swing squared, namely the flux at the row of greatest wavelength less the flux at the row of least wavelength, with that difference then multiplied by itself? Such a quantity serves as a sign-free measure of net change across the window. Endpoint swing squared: 0.010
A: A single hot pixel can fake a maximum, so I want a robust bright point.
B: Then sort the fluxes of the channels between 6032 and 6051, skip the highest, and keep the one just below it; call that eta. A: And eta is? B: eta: 7.056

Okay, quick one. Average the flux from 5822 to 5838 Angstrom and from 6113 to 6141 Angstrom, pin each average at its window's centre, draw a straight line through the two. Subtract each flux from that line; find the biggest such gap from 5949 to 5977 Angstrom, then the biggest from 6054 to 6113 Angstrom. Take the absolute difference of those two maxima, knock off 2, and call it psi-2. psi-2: -1.4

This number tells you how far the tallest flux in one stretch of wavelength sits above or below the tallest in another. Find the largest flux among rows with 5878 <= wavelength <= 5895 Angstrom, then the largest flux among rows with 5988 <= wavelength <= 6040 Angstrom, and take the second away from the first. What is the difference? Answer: -0.41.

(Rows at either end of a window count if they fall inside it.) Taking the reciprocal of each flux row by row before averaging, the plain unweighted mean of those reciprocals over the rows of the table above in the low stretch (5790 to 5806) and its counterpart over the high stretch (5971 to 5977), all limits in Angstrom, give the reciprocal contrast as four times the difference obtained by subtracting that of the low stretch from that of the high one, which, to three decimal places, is 0.007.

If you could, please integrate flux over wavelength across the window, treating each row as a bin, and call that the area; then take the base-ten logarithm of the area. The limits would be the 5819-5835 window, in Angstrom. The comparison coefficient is 2.04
